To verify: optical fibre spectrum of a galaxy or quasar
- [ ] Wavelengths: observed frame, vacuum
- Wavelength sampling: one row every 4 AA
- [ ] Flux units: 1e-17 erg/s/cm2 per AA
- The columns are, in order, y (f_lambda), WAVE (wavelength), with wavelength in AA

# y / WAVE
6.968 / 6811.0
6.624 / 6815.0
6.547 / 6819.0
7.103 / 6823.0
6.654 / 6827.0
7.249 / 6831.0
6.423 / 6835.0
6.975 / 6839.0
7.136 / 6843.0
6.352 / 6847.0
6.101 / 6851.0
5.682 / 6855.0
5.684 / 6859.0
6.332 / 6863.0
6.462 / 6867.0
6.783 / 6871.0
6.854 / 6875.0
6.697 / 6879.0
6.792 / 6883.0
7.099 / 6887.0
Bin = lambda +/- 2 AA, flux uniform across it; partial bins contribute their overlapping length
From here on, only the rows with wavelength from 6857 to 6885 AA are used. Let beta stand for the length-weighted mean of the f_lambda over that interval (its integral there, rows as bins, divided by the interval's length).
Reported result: 6.5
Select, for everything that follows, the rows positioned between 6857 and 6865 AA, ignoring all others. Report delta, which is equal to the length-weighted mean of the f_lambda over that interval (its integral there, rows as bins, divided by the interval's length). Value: 6.01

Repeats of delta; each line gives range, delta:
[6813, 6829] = 6.73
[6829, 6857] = 6.56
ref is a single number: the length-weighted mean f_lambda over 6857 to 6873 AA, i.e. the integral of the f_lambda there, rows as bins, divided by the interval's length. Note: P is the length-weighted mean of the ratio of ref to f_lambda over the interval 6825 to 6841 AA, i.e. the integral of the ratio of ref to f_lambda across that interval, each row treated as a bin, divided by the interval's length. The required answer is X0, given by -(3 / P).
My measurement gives -3.24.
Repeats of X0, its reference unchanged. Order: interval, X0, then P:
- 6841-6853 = -3.09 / 0.97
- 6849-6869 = -2.87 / 1.05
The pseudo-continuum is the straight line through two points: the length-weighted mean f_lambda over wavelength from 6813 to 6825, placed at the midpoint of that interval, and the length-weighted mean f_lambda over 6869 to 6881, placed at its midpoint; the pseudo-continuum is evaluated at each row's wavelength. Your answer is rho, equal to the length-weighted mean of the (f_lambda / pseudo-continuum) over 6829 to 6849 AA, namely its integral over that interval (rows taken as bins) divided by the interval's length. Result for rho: 1.009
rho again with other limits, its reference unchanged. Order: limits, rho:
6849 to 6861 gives 0.860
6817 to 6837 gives 1.005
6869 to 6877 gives 1.006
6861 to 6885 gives 0.982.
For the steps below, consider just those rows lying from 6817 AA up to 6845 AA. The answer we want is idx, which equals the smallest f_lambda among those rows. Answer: 6.423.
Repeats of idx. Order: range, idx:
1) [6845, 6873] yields 5.682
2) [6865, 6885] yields 6.462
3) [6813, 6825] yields 6.547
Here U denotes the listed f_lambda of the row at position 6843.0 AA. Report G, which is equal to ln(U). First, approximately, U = 7.136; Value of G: 1.97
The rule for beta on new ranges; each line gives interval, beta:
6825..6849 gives 6.8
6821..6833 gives 7.0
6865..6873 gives 6.6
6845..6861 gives 6.0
